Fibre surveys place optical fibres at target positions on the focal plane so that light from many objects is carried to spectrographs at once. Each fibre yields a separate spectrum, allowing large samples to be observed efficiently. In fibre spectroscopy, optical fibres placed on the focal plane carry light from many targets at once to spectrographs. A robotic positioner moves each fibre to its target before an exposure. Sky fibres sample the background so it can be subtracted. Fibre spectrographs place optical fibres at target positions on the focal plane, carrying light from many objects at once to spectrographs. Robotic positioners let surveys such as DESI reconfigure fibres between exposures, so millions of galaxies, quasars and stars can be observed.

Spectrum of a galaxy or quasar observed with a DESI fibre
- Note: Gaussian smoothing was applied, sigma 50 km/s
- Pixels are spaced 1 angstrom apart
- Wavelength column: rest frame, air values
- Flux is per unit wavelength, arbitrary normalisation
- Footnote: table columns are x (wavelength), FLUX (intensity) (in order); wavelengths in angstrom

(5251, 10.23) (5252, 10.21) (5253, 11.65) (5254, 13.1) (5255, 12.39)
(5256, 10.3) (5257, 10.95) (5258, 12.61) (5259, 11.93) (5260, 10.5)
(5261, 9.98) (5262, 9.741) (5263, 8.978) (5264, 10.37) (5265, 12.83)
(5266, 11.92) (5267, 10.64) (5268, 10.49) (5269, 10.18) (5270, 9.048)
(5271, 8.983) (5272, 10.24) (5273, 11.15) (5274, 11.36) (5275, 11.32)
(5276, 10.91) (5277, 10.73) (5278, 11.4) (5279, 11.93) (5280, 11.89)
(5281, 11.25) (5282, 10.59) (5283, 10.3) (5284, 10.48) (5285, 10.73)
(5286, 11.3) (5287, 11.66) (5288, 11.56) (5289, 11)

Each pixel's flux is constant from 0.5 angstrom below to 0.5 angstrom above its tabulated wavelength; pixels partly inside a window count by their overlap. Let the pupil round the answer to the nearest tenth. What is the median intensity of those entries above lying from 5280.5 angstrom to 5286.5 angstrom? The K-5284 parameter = 10.7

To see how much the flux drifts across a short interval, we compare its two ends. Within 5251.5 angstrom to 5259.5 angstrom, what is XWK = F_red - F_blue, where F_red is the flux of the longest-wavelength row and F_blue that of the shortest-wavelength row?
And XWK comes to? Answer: 1.7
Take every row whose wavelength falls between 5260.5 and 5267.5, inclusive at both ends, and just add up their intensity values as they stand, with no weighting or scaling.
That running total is 74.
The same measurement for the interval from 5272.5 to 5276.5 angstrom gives 45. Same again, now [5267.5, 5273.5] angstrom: 60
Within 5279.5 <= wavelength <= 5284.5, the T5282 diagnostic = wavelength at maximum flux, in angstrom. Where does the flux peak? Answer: 5280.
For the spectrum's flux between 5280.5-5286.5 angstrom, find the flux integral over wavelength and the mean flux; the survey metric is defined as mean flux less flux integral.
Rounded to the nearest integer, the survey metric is -54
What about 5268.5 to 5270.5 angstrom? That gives -10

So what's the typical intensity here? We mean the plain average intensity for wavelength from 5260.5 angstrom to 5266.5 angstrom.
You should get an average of 10.6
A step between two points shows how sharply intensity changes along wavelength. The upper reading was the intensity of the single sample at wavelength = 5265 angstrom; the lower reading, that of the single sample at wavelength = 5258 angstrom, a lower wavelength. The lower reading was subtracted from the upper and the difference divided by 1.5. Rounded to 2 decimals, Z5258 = 0.15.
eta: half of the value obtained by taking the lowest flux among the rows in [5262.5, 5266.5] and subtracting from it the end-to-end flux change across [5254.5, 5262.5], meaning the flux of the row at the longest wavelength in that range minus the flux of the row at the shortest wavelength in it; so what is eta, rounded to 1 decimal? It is 5.8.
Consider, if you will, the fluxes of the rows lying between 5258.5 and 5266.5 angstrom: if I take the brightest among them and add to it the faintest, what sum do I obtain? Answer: 21.8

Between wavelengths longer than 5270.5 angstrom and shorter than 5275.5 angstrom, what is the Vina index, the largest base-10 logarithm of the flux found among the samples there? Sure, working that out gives 1.055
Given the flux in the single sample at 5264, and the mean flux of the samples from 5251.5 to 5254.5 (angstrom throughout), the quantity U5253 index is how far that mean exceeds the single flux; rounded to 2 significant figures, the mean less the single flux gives 1.3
